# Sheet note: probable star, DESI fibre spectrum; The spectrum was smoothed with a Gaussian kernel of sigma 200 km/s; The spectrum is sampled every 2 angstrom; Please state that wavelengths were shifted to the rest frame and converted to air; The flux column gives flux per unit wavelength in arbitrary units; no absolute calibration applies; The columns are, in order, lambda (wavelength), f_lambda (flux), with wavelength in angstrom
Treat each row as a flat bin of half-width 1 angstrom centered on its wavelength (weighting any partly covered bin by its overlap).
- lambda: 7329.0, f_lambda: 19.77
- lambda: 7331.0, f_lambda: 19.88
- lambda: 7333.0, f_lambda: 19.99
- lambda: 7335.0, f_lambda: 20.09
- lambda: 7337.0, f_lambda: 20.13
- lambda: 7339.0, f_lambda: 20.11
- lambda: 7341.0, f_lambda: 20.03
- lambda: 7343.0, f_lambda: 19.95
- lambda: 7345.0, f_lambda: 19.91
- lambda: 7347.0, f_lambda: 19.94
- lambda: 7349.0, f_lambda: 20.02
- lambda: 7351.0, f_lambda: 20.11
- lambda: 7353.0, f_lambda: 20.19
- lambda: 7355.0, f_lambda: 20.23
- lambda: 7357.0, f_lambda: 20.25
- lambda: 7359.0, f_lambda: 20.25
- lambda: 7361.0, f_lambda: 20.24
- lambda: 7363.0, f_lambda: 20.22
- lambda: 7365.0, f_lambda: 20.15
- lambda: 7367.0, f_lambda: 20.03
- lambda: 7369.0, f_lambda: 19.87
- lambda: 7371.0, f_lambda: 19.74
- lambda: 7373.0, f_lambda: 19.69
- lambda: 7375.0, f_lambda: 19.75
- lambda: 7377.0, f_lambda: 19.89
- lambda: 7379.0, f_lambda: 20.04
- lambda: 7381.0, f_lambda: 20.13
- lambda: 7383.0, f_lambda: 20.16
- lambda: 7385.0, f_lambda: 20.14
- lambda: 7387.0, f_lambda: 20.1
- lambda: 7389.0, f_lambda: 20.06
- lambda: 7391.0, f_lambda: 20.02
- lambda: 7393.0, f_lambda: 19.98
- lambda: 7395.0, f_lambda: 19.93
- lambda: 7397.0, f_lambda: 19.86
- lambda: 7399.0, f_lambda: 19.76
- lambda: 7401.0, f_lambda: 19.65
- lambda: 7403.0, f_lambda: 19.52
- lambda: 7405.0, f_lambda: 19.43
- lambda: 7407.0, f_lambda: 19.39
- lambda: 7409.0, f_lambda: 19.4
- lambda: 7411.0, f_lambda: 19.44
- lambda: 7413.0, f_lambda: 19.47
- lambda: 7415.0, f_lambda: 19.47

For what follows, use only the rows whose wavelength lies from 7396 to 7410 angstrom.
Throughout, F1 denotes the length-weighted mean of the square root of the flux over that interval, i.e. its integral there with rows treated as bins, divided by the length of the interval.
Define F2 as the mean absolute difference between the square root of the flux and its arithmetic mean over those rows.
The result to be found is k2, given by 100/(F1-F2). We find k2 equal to 22.7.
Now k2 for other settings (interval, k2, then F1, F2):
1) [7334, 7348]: 22.4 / 4.47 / 0.009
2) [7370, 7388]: 22.5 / 4.47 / 0.019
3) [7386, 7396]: 22.4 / 4.47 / 0.006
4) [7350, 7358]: 22.3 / 4.49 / 0.005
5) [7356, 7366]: 22.3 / 4.50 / 0.003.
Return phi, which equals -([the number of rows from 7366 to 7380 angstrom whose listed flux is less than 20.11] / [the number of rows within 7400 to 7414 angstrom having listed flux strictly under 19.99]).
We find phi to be -1.0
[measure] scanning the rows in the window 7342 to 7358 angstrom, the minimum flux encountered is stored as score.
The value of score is 19.91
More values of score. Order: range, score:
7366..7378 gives 19.69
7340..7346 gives 19.91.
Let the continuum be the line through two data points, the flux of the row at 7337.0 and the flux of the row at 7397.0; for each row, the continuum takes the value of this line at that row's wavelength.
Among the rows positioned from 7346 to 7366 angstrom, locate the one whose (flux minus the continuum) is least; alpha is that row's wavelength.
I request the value 7347.0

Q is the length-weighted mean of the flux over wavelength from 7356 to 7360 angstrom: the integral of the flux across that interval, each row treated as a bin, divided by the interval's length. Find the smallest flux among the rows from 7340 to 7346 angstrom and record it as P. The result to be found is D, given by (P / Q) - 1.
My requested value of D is -0.017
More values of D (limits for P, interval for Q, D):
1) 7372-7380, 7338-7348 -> -0.015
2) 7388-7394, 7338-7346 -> -0.001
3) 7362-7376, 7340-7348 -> -0.013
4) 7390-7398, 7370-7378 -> 0.005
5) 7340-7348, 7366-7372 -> 0.002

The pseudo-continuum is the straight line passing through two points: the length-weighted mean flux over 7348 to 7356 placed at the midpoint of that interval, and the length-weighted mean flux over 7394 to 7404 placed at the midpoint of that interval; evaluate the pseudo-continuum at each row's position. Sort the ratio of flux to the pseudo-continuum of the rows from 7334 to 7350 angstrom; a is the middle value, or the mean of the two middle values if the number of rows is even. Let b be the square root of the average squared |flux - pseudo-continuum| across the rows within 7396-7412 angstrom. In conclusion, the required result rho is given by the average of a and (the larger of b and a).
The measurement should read 0.99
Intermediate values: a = 0.99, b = 0.198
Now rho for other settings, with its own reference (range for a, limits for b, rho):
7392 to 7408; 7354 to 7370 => 1.00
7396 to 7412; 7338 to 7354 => 0.99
